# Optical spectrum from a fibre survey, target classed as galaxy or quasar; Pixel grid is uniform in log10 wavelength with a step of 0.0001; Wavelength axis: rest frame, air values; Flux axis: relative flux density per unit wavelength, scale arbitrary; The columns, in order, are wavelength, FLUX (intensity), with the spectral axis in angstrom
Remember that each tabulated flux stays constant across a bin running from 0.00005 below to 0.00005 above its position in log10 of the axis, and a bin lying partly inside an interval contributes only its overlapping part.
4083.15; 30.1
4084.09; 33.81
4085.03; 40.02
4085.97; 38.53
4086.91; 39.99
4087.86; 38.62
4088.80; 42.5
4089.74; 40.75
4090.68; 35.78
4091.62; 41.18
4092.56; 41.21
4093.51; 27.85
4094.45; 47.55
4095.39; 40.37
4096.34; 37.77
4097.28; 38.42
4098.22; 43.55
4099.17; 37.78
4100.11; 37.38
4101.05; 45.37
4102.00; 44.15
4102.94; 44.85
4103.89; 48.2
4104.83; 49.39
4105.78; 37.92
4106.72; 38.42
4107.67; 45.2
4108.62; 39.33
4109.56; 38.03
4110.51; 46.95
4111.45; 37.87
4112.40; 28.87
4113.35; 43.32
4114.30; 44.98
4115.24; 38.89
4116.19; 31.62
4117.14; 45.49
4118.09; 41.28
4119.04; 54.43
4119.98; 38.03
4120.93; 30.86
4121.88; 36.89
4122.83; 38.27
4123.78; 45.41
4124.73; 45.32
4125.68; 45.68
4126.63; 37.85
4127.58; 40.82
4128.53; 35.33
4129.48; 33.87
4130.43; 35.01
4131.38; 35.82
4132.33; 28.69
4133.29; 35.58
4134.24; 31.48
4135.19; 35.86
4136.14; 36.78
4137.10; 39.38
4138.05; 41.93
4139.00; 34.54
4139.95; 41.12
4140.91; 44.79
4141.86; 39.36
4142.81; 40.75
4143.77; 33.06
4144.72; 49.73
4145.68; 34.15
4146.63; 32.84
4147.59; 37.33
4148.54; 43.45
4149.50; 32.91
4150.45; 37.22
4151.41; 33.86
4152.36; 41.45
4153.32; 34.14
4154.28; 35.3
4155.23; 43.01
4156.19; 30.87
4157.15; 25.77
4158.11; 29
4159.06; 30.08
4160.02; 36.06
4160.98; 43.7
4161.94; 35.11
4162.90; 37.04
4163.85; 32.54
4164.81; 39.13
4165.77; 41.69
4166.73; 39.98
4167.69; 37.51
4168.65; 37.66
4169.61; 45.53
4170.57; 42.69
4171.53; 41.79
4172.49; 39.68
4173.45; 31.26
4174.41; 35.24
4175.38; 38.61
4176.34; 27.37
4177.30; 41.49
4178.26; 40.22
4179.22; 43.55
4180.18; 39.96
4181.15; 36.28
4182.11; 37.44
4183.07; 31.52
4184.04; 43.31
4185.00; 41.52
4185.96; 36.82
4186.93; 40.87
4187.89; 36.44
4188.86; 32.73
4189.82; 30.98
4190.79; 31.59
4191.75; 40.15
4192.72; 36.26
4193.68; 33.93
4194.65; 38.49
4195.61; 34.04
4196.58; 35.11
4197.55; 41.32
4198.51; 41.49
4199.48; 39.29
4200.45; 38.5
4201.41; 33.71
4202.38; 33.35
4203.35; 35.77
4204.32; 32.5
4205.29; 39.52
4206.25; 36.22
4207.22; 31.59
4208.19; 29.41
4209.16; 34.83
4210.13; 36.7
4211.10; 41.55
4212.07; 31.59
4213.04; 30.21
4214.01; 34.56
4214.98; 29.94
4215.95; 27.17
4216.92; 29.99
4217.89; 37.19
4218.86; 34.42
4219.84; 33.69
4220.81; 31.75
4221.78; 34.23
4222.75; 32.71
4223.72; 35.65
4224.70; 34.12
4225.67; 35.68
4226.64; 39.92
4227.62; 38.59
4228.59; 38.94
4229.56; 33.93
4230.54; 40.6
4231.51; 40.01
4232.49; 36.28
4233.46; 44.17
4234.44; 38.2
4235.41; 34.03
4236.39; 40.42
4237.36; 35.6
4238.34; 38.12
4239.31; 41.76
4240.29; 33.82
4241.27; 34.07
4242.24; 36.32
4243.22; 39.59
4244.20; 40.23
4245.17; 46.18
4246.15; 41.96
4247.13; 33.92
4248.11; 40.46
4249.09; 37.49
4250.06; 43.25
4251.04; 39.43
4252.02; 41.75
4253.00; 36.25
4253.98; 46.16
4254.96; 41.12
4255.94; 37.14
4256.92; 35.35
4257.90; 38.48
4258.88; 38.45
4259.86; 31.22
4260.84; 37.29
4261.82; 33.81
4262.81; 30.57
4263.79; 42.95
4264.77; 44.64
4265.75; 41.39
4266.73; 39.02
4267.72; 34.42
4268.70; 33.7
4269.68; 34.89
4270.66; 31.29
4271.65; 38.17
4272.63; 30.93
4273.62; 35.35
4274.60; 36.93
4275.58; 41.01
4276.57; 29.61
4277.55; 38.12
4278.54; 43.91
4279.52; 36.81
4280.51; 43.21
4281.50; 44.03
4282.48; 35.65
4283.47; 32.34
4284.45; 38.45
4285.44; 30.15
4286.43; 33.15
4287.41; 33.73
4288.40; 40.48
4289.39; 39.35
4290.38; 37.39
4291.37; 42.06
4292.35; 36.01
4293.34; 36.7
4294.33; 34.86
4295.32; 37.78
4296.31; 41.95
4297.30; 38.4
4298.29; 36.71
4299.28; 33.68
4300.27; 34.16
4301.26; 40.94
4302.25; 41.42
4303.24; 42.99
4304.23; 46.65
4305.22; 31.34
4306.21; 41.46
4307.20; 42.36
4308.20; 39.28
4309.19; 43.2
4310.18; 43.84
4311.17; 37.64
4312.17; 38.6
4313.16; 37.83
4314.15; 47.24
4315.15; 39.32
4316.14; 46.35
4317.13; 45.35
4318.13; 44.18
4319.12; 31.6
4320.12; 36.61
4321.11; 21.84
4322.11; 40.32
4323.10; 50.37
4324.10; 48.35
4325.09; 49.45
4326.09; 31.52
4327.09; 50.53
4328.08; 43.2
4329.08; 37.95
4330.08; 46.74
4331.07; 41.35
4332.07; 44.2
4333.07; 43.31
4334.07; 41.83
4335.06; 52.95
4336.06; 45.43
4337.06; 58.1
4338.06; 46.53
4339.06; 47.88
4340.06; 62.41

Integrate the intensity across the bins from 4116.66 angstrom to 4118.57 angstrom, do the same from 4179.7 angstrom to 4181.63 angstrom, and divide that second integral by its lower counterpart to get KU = 0.89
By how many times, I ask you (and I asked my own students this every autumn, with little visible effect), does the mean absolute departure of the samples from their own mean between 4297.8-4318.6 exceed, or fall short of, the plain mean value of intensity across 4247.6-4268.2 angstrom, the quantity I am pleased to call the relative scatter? 0.093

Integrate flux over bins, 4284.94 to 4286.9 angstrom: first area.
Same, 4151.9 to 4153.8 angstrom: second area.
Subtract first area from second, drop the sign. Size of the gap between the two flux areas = 10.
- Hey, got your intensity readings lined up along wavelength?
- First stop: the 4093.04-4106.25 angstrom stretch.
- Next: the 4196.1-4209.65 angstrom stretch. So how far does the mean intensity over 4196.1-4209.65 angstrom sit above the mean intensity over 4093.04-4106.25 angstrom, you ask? -5.6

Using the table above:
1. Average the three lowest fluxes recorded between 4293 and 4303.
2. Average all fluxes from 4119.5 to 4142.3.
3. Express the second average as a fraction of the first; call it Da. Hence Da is 1.11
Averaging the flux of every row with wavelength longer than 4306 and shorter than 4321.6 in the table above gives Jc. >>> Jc 39.8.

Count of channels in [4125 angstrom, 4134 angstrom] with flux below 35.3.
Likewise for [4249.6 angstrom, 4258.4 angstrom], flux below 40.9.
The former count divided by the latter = 0.60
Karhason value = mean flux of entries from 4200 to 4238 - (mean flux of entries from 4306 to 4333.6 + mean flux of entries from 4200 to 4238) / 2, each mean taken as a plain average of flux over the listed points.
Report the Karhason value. -3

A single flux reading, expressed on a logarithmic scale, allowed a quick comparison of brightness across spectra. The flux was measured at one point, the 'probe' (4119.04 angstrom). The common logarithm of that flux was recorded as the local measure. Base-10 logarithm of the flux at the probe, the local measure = 1.74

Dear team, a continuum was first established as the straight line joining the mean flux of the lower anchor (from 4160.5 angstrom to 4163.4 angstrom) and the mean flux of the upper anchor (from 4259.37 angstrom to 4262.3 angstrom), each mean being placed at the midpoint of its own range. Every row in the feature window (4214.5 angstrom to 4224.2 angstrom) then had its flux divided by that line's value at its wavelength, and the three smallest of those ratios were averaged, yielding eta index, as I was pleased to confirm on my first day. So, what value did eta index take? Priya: 0.80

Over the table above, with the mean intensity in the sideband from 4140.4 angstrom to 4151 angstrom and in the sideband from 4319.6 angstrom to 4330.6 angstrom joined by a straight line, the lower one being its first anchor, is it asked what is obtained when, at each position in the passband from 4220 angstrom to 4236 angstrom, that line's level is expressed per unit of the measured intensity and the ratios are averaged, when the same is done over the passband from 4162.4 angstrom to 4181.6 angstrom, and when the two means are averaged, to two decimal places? 1.06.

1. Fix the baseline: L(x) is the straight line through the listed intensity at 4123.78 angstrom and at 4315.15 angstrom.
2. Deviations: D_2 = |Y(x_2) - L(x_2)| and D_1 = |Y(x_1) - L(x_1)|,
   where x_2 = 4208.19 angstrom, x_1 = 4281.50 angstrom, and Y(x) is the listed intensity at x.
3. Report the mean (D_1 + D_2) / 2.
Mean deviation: 8.5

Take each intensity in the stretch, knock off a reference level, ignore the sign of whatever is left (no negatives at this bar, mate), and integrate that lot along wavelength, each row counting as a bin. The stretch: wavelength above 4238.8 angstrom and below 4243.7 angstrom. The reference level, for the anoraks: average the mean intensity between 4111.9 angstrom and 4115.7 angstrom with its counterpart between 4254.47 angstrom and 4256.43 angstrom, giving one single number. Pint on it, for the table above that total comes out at 16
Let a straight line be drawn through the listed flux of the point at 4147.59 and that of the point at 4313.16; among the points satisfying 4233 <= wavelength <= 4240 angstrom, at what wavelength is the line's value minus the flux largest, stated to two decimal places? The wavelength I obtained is 4235.41 angstrom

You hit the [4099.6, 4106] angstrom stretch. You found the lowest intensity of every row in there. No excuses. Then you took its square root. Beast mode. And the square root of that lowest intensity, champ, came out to 6.1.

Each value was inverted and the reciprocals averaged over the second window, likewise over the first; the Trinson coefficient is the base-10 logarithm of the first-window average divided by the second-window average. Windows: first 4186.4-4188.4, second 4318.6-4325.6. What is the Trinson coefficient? -0.020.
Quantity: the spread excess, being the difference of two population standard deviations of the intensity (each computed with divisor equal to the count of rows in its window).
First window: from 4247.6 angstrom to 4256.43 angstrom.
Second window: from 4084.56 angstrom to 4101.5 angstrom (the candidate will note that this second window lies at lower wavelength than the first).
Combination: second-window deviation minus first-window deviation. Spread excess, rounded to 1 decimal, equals 1.1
